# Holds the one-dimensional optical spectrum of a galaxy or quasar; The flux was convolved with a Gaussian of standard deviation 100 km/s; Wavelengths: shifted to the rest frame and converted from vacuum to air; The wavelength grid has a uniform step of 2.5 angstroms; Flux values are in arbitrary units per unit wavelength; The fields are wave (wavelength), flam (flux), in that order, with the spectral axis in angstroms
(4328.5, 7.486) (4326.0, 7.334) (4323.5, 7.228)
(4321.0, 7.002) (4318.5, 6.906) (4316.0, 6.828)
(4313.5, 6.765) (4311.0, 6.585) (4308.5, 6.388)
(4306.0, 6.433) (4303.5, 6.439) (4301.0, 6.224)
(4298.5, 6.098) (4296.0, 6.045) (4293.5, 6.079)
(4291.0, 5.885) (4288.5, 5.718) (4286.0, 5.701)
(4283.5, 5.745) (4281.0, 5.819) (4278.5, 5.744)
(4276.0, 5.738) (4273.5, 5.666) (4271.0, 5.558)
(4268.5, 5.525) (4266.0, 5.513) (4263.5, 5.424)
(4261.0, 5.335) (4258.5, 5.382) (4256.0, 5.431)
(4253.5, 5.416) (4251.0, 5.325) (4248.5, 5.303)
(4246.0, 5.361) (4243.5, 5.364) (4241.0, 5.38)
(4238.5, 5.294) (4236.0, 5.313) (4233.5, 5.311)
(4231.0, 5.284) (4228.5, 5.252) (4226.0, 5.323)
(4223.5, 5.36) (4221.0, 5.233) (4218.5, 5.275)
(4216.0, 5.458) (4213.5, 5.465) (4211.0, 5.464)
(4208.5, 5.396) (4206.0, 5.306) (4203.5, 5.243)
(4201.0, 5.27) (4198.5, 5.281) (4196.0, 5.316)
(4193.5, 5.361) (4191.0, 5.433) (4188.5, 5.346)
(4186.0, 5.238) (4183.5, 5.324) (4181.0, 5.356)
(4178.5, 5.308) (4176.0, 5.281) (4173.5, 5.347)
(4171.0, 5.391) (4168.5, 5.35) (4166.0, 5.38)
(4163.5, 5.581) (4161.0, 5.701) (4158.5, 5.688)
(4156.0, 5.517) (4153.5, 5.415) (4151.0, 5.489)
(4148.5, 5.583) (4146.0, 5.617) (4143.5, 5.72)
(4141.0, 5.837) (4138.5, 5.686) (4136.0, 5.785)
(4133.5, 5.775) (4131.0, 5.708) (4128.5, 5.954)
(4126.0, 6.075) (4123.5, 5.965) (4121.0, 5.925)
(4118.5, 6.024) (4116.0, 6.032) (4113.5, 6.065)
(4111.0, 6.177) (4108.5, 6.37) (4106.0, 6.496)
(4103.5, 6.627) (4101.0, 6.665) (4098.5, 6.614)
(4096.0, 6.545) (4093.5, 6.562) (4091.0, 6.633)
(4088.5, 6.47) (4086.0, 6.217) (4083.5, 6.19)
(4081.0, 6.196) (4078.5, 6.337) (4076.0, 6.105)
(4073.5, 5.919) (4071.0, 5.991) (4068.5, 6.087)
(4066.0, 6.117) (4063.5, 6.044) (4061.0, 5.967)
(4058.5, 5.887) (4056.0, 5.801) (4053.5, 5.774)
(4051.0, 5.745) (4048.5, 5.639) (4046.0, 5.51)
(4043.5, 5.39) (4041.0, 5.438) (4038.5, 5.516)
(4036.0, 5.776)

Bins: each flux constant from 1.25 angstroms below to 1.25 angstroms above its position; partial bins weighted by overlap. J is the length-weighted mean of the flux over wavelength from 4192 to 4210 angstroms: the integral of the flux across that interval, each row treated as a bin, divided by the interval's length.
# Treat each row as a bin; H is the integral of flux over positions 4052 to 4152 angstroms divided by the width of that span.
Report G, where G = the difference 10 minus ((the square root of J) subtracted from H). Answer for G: 6.2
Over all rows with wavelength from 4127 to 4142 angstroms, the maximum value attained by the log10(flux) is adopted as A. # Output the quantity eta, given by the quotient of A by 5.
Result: 0.155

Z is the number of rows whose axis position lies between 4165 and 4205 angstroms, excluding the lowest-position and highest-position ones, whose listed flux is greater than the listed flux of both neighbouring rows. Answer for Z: 3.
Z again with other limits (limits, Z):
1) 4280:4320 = 2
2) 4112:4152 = 3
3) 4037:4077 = 1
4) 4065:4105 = 3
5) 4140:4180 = 2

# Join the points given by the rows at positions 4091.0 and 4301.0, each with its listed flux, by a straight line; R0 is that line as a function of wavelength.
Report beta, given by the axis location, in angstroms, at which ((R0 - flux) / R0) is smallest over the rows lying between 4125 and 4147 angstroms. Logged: 4126.0 angstroms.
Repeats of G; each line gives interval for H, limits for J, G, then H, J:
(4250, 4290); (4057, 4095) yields 6.9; 5.57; 6.2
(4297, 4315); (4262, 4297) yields 6.0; 6.42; 5.7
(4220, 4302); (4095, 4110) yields 7.0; 5.55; 6.5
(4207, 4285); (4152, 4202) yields 6.9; 5.43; 5.4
